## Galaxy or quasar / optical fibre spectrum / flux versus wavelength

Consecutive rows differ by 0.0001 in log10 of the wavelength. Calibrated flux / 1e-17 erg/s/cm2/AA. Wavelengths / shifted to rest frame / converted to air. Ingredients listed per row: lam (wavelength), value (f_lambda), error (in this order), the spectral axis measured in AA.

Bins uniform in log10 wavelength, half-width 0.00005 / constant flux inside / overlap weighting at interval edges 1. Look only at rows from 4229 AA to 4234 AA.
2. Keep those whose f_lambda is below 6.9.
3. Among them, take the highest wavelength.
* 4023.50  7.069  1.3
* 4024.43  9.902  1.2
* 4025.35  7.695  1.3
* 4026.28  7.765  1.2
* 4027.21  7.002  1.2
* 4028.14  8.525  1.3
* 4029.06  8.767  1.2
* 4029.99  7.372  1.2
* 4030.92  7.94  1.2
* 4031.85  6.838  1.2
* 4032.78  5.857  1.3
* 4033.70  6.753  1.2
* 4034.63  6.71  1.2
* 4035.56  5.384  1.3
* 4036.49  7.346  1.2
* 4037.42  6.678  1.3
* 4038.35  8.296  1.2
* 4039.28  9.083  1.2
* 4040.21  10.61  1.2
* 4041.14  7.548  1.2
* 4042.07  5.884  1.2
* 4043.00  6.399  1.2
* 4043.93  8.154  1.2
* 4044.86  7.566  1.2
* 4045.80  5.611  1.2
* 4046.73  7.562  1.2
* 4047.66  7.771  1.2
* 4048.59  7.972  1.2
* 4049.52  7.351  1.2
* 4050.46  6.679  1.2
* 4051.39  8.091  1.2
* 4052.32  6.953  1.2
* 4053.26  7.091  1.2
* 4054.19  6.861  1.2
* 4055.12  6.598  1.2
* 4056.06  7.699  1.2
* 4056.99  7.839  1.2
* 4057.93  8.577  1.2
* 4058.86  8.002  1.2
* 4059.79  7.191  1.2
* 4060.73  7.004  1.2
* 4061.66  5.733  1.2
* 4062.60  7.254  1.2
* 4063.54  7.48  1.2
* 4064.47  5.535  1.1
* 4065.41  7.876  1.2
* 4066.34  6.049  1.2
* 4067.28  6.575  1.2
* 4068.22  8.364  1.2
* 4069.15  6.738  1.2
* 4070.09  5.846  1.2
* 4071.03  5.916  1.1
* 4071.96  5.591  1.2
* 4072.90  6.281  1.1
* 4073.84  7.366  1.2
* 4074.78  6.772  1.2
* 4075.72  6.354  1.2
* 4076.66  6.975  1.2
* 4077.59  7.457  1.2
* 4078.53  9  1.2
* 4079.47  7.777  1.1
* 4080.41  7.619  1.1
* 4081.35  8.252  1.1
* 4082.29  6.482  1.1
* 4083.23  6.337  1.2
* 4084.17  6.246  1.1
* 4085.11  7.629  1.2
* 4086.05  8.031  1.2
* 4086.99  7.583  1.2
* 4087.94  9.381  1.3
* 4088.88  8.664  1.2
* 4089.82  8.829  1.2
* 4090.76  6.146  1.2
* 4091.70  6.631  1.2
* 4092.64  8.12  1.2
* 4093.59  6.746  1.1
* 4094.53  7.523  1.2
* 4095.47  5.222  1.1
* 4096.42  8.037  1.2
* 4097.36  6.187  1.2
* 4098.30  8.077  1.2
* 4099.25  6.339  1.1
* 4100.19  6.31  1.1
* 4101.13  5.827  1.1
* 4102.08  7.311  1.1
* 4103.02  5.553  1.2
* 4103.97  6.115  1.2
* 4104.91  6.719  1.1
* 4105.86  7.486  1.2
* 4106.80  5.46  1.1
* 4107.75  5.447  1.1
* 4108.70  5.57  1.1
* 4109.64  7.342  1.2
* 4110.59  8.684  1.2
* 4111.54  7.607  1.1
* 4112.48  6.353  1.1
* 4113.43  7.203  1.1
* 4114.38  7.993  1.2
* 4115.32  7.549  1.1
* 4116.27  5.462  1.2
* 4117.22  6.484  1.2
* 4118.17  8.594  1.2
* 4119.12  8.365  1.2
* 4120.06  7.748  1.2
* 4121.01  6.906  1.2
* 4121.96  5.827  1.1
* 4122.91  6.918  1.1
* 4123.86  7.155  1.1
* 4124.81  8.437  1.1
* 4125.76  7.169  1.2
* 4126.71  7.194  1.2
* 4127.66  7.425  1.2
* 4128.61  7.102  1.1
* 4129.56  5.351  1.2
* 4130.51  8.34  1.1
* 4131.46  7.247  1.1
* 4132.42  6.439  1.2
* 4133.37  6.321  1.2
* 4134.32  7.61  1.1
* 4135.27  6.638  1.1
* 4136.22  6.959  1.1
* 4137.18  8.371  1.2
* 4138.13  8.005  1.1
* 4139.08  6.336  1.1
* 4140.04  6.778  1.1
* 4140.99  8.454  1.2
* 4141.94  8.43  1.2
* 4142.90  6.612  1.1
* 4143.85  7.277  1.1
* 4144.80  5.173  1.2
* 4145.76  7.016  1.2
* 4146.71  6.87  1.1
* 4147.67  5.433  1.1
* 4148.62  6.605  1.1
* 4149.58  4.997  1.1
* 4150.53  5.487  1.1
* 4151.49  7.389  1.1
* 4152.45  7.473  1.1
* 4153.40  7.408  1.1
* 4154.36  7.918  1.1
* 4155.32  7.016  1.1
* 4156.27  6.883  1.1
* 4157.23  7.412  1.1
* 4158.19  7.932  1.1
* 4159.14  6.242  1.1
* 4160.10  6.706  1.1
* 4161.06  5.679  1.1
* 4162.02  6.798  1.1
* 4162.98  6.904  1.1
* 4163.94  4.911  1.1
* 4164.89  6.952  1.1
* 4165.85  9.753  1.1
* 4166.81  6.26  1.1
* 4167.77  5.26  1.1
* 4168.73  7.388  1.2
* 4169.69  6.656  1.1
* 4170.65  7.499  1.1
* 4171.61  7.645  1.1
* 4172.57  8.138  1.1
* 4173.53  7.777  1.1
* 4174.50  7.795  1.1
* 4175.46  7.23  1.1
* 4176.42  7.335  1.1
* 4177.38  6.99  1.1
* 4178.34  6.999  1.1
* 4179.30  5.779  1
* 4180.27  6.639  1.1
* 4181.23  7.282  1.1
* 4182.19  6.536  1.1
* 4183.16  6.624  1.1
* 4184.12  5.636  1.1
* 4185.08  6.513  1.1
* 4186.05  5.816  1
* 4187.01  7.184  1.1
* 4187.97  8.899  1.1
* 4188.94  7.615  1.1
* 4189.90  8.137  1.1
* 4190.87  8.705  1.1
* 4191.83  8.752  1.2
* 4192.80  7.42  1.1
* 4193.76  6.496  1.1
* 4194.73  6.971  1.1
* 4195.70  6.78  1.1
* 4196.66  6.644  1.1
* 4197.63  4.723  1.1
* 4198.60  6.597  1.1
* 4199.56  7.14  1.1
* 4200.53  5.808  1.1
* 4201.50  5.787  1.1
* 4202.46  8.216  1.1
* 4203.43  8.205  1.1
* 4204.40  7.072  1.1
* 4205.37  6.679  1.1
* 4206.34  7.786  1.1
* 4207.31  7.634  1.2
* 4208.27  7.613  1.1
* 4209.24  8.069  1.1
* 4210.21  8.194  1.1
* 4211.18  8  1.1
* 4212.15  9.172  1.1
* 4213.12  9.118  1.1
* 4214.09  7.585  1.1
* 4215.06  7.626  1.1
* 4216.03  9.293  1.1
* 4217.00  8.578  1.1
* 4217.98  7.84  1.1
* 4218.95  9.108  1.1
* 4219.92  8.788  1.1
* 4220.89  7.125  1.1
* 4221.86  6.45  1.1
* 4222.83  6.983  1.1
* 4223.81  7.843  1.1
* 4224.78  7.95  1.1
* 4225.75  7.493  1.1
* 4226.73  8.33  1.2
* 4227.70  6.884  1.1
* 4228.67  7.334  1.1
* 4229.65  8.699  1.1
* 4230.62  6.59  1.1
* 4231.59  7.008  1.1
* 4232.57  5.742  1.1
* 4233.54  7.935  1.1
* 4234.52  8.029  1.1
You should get 4232.57 AA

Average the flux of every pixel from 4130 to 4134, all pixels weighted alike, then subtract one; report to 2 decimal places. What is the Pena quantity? 6.09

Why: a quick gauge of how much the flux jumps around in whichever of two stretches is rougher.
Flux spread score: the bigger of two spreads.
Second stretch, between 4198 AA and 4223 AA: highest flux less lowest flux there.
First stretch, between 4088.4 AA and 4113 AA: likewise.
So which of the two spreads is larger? 3.61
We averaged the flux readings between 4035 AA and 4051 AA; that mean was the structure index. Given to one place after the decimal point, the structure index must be 7.4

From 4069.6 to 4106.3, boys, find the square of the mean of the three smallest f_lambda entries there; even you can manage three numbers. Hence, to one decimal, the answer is 29.8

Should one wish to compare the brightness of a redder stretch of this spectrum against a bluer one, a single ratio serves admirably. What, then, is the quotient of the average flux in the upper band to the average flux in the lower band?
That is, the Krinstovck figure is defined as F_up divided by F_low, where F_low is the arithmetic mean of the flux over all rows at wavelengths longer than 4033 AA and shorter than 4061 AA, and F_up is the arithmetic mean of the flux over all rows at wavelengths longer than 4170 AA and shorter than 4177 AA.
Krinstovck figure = 1.03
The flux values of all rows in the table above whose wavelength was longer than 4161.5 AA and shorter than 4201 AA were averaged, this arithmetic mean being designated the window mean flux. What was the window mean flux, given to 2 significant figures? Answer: 7.0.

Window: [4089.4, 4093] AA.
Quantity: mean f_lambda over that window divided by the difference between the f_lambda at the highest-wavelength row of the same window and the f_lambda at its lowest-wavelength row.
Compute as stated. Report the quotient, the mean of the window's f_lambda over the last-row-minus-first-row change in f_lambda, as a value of -10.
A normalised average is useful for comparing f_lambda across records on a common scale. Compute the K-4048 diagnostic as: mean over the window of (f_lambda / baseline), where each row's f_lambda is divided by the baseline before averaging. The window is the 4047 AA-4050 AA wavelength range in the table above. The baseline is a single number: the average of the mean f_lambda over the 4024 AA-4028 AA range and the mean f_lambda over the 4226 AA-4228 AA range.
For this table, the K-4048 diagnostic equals 0.98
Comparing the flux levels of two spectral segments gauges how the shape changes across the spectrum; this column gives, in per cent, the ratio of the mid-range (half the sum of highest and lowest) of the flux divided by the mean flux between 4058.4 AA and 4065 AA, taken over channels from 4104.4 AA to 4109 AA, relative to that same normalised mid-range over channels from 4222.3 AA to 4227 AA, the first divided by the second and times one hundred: 84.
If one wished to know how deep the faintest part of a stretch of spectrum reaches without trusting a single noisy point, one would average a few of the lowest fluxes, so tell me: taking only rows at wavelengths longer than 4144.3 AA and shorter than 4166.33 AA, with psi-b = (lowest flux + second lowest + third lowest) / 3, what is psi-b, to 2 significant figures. 5.0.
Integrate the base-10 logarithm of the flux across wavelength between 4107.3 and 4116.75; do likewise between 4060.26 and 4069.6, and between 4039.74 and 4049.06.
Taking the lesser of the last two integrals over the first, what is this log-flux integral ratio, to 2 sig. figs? 0.99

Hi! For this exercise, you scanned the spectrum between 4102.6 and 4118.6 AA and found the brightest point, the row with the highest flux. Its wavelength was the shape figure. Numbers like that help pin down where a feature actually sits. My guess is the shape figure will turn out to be 4110.59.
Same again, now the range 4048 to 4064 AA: 4057.93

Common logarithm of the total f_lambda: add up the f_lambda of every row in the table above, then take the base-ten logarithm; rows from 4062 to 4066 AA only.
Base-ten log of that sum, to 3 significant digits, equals 1.45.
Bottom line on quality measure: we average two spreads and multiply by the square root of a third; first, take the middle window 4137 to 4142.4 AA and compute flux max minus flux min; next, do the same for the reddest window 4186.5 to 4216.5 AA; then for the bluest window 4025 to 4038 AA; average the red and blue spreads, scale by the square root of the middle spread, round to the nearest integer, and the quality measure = 6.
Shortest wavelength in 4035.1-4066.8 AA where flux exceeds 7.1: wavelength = 4036.49 AA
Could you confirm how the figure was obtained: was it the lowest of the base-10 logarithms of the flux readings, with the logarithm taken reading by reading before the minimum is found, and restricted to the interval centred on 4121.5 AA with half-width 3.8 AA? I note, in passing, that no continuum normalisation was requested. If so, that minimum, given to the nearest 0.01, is 0.77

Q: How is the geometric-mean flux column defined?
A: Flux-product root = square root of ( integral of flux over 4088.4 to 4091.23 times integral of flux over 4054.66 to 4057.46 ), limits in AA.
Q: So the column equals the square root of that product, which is 21.5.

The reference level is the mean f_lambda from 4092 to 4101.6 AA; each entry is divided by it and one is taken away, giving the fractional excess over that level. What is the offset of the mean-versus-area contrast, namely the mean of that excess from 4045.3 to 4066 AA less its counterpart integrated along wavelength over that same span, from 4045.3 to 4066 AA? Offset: -1.1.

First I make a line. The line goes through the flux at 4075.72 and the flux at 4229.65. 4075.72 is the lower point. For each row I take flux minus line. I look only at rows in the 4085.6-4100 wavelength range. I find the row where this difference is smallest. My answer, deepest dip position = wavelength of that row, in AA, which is 4095.47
